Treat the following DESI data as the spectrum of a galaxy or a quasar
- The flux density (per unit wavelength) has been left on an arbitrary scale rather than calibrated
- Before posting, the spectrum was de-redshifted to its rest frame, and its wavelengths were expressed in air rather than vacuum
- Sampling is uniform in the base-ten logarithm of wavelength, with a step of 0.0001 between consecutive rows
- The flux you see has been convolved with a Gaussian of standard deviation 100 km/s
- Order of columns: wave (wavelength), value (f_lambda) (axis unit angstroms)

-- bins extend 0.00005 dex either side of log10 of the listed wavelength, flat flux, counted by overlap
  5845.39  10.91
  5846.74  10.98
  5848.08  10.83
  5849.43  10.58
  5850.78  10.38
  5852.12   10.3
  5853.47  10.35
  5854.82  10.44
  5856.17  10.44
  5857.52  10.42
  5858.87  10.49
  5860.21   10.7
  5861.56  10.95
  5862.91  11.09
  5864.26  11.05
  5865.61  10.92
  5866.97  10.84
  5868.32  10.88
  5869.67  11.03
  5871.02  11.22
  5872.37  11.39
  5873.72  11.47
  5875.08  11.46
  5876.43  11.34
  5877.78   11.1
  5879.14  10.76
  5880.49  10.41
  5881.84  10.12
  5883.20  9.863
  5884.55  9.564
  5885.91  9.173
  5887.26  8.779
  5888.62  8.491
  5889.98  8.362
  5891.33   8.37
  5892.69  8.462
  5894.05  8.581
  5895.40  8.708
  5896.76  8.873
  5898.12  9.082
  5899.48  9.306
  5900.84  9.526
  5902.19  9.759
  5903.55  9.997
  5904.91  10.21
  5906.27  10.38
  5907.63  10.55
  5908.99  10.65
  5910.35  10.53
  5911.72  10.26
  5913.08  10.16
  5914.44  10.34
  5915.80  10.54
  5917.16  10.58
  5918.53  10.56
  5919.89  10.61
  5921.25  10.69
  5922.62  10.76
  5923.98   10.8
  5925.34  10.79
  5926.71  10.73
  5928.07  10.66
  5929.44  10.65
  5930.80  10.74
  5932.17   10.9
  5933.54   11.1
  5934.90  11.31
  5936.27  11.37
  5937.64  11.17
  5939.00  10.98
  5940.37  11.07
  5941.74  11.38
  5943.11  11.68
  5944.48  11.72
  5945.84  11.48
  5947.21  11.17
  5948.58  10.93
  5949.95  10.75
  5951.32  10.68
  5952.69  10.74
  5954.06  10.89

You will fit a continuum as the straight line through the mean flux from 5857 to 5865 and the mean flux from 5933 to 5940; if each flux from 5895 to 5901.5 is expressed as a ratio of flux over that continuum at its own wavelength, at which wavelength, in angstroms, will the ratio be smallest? 5895.40 angstroms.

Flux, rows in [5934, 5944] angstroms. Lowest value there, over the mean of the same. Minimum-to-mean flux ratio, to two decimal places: 0.97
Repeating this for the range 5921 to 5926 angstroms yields 0.99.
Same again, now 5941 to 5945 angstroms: 0.98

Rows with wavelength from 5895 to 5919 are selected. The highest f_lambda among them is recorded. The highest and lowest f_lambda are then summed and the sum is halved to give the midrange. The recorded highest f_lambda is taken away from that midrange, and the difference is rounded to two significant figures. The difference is -0.97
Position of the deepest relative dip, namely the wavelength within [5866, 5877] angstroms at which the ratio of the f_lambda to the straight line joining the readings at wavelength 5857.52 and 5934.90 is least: 5866.97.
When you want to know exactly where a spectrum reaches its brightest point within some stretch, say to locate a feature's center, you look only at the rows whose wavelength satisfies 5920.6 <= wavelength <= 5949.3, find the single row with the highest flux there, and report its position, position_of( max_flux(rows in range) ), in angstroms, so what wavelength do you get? 5944.48 angstroms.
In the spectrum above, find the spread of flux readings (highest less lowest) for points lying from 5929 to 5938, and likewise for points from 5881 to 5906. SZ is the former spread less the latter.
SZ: -1.1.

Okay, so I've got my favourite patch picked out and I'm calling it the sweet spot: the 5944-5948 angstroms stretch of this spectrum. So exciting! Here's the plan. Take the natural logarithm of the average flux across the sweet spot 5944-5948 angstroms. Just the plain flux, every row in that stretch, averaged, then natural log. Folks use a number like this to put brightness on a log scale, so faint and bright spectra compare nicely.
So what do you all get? 2.44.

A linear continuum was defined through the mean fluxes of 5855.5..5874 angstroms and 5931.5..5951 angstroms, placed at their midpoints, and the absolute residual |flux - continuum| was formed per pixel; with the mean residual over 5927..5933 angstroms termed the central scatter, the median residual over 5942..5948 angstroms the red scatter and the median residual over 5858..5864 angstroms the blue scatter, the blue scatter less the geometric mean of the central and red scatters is -0.20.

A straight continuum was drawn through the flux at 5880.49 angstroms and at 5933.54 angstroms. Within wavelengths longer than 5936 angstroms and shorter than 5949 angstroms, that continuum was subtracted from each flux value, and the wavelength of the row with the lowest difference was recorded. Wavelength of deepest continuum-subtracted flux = 5948.58 angstroms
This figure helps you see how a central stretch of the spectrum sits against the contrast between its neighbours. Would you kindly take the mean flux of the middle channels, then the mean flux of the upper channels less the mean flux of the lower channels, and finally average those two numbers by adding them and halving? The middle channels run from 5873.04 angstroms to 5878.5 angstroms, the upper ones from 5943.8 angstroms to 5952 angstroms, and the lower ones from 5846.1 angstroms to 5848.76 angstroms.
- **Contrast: 5.8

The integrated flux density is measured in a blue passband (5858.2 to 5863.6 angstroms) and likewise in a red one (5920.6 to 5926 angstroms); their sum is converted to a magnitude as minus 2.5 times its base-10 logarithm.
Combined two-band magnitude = -5.17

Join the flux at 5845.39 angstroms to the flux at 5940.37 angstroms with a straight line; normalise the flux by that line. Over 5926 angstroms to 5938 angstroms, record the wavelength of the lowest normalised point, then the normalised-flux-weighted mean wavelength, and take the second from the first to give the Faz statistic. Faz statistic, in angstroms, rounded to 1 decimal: -2.8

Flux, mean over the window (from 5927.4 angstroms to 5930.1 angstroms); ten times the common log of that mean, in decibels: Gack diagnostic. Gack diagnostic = 10.3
